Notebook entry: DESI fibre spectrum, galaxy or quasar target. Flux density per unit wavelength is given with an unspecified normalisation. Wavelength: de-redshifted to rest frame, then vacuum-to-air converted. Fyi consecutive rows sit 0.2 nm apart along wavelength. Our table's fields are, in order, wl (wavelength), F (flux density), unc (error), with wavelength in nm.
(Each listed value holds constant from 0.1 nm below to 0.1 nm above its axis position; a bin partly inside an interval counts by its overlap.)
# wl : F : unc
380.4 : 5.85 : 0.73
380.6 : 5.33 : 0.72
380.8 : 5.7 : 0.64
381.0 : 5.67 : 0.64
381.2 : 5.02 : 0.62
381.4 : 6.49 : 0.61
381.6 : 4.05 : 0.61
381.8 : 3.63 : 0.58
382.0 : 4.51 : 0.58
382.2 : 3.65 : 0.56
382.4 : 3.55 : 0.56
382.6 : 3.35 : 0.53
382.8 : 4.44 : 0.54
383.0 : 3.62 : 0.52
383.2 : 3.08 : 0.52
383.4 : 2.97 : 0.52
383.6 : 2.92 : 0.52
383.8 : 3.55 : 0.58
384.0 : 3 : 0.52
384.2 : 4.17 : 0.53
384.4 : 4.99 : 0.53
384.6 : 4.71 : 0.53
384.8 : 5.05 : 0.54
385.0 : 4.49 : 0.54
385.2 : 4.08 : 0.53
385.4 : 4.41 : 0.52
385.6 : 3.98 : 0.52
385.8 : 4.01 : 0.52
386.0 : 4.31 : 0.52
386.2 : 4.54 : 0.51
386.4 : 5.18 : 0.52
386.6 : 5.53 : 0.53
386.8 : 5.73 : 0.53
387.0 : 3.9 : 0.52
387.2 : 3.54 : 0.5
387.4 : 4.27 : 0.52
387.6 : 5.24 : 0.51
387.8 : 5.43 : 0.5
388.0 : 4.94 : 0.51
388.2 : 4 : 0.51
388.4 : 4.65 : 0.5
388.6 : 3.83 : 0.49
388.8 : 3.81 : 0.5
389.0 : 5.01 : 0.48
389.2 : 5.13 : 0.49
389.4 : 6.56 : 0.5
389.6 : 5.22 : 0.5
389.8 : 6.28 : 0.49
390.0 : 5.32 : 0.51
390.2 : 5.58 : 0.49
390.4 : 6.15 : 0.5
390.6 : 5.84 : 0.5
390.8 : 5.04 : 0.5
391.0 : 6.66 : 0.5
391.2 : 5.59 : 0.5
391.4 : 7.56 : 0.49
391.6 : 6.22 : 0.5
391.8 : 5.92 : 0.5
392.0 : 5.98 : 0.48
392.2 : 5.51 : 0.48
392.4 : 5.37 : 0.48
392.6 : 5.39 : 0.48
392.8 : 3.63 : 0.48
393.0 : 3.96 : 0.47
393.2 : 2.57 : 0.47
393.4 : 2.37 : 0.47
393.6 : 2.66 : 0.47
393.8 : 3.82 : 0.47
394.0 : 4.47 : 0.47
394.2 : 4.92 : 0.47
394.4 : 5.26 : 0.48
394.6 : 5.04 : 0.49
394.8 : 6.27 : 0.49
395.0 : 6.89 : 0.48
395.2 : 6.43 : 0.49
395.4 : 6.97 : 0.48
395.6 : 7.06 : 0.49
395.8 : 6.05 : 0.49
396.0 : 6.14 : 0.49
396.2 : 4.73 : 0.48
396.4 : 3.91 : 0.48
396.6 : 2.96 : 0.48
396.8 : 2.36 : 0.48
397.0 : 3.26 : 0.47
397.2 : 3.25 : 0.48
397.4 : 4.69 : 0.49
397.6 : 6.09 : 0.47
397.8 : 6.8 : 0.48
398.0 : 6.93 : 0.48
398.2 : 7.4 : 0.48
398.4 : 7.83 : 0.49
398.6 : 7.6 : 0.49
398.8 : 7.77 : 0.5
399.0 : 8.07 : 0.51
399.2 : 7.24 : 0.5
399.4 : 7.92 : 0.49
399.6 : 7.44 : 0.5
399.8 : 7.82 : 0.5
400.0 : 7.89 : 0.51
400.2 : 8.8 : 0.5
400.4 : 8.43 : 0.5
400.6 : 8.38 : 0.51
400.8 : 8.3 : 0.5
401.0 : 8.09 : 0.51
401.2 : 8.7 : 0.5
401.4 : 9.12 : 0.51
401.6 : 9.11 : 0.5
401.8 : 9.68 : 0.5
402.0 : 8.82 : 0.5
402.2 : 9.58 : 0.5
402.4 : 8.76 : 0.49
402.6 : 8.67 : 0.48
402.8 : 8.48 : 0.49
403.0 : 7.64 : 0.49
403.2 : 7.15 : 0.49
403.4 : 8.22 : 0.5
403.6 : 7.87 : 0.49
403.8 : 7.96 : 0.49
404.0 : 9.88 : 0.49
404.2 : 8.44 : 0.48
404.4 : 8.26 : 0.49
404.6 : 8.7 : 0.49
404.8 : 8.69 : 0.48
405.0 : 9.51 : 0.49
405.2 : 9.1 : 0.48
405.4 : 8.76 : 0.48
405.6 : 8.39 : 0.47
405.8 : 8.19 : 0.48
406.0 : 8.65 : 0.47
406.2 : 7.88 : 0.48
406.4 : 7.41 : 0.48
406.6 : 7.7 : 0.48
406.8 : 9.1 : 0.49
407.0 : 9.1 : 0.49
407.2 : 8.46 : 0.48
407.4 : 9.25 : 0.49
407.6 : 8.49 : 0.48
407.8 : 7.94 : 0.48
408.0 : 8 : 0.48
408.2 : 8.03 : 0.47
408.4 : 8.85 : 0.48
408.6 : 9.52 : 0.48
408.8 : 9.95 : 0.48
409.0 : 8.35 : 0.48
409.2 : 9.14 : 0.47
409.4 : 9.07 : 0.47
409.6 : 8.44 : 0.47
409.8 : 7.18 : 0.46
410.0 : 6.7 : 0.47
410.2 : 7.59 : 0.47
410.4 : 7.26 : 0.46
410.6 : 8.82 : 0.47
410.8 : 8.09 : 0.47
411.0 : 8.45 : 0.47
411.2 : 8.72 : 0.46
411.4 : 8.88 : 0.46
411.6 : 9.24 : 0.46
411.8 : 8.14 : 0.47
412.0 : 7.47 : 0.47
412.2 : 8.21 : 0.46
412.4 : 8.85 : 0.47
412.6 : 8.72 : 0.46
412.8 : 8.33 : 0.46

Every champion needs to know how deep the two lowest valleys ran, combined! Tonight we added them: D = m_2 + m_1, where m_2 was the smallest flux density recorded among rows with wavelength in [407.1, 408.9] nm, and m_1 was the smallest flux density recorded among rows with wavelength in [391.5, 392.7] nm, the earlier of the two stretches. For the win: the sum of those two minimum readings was 13.3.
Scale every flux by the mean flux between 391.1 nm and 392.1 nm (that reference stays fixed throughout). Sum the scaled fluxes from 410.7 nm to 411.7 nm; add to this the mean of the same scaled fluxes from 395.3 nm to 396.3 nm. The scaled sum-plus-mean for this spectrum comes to 7.9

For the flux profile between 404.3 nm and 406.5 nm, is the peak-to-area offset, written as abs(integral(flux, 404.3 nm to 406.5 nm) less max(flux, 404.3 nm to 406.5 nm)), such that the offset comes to 9.2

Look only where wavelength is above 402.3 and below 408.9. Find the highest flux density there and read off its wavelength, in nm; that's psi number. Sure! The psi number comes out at 408.8 nm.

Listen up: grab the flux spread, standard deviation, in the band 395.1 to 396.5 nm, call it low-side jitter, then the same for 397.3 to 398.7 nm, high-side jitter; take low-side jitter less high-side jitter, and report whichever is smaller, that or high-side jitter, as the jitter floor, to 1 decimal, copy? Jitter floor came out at 0.1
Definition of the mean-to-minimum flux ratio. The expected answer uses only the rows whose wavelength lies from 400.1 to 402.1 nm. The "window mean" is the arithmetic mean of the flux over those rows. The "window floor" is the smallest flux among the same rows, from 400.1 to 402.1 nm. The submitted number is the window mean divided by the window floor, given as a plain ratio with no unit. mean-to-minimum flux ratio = 1.1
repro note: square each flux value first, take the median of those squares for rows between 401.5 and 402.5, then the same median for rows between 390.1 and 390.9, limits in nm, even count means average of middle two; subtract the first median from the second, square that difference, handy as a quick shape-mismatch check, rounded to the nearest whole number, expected 2537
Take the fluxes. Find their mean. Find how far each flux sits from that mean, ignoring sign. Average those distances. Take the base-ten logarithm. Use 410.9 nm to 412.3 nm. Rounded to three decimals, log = -0.364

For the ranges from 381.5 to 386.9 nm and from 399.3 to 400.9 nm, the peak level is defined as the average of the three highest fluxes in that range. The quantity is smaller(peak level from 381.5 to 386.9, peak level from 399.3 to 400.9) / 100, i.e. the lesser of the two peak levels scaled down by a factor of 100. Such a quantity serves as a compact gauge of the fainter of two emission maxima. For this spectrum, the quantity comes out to 0.055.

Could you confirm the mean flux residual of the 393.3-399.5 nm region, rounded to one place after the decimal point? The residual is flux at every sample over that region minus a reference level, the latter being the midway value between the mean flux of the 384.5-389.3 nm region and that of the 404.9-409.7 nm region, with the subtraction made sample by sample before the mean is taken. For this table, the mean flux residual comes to -1.0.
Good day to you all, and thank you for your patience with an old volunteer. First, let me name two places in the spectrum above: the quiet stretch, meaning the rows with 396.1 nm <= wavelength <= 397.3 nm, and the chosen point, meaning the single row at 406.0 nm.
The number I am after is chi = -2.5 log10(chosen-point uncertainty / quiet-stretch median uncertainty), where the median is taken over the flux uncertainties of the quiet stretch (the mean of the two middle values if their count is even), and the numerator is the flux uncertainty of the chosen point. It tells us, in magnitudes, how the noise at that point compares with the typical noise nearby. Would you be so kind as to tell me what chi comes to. 0.023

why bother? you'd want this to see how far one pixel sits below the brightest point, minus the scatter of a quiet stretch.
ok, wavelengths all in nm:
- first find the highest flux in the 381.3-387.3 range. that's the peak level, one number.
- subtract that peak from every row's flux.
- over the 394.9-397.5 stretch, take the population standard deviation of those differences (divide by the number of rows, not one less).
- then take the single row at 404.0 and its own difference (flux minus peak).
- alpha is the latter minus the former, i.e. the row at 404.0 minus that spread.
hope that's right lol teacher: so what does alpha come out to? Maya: 1.8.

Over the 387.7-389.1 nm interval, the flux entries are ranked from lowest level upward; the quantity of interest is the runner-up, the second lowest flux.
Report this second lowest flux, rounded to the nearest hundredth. 3.83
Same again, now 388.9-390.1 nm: 5.13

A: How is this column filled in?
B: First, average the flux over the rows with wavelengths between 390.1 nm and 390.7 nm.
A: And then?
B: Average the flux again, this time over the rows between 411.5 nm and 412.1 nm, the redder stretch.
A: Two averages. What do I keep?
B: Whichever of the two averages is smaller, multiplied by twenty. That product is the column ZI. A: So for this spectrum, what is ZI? 117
